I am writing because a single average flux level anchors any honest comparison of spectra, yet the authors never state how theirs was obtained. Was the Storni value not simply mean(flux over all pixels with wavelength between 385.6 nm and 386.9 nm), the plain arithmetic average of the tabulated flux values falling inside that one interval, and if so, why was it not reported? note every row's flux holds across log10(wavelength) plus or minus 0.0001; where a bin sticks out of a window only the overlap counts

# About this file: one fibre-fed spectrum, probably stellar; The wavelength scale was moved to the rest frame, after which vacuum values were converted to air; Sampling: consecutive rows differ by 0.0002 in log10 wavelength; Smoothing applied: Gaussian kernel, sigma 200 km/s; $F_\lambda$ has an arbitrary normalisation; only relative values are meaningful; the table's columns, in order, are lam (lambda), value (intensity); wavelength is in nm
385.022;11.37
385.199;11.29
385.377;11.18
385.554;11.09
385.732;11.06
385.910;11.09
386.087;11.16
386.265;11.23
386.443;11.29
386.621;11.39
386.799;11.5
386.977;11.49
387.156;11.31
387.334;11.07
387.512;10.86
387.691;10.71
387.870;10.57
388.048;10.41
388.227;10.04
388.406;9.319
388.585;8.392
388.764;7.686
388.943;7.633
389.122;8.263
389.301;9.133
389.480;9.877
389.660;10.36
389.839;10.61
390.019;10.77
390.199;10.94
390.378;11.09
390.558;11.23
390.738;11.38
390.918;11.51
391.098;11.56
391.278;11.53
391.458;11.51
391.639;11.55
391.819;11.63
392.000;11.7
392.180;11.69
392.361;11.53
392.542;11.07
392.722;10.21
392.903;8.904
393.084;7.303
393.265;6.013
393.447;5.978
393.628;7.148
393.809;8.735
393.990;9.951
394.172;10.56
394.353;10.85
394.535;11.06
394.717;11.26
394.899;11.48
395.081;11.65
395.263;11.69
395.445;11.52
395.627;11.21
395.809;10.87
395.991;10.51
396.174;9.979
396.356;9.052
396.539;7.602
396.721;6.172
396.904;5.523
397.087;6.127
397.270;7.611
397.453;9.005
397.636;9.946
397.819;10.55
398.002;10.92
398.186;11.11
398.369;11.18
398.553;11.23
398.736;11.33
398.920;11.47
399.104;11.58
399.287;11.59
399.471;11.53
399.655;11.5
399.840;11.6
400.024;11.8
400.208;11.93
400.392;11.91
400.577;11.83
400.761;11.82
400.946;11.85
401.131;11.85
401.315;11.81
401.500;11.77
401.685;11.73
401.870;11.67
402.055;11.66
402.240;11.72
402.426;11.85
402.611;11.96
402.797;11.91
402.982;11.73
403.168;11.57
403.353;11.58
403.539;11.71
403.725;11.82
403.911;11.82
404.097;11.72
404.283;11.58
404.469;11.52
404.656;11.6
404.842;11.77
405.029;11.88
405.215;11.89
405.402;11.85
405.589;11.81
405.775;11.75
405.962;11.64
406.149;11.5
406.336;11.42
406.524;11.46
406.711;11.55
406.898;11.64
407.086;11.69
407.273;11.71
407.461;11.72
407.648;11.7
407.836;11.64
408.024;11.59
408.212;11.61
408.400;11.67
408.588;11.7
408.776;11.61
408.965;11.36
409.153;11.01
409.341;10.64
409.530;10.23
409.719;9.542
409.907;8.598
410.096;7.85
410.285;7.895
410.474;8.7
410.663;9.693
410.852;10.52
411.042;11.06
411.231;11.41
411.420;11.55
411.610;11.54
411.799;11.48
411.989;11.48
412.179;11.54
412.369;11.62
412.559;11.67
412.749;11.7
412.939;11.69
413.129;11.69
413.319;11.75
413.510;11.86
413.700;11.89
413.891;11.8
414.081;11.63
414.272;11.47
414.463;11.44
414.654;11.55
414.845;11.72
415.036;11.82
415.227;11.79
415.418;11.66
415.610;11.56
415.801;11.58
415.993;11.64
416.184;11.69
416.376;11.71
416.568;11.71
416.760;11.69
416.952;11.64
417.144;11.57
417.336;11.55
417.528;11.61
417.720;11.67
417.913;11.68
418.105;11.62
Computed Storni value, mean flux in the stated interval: 11.2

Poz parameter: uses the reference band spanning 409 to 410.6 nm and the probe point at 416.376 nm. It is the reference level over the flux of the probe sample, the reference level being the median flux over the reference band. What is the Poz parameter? 0.779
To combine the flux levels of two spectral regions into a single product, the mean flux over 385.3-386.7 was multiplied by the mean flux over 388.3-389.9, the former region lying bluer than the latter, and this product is 101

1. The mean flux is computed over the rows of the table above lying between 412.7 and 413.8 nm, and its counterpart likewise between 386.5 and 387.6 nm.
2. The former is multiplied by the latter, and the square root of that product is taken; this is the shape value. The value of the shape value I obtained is 11.5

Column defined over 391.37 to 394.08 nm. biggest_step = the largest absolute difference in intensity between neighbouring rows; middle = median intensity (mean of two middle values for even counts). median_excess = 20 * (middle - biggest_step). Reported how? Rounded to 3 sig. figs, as 172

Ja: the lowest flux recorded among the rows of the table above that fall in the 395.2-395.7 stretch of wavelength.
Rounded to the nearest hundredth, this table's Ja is 11.21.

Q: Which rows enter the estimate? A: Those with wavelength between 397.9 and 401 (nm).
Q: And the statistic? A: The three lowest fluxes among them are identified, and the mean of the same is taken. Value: 11.1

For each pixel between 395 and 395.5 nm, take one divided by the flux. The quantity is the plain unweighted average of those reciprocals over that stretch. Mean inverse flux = 0.086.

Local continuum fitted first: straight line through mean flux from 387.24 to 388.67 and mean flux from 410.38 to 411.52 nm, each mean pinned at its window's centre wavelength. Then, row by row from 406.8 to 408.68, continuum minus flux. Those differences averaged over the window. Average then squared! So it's 1.5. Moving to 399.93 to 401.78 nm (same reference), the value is 2.2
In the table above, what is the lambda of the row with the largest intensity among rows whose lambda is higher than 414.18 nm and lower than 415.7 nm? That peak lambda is 415.036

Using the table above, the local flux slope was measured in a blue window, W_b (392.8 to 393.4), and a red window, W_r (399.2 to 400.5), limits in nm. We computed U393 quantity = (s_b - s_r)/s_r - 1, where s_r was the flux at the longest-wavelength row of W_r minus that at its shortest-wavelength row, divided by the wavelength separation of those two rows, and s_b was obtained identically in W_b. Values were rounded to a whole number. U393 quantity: -30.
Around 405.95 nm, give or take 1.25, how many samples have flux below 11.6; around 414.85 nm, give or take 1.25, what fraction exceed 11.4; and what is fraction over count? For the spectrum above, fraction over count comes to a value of 0.25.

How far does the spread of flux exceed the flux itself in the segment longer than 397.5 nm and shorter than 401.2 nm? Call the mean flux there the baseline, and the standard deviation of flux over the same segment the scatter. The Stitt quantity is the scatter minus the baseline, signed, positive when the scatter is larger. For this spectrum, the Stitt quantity -10.9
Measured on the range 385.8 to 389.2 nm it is -9.0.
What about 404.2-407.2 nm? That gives -11.5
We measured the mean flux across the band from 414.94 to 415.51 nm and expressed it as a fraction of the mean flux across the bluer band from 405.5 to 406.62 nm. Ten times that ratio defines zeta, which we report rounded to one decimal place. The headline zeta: 10.1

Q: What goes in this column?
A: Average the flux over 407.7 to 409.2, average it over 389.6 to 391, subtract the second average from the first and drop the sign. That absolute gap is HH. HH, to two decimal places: 0.54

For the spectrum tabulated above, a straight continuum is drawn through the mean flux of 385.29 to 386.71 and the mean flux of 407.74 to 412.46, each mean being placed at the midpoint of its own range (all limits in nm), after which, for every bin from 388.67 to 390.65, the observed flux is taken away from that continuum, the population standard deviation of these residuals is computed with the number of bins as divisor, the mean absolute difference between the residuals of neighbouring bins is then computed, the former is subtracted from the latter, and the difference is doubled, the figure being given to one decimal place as -1.9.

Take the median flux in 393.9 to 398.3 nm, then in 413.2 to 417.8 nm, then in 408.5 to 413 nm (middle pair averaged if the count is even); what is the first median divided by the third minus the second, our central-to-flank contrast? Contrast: -38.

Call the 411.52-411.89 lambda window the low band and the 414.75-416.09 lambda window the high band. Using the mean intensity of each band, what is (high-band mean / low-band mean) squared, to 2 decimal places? 1.03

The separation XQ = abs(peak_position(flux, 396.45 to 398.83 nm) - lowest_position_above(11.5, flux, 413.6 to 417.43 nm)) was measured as 14.96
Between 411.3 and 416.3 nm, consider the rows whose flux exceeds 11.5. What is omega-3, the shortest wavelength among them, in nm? 411.420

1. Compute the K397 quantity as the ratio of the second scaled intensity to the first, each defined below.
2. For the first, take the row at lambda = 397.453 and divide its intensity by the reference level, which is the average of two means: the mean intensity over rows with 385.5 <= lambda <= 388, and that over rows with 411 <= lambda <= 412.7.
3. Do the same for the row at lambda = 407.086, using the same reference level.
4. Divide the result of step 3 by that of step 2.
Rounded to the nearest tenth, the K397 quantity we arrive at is 1.3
